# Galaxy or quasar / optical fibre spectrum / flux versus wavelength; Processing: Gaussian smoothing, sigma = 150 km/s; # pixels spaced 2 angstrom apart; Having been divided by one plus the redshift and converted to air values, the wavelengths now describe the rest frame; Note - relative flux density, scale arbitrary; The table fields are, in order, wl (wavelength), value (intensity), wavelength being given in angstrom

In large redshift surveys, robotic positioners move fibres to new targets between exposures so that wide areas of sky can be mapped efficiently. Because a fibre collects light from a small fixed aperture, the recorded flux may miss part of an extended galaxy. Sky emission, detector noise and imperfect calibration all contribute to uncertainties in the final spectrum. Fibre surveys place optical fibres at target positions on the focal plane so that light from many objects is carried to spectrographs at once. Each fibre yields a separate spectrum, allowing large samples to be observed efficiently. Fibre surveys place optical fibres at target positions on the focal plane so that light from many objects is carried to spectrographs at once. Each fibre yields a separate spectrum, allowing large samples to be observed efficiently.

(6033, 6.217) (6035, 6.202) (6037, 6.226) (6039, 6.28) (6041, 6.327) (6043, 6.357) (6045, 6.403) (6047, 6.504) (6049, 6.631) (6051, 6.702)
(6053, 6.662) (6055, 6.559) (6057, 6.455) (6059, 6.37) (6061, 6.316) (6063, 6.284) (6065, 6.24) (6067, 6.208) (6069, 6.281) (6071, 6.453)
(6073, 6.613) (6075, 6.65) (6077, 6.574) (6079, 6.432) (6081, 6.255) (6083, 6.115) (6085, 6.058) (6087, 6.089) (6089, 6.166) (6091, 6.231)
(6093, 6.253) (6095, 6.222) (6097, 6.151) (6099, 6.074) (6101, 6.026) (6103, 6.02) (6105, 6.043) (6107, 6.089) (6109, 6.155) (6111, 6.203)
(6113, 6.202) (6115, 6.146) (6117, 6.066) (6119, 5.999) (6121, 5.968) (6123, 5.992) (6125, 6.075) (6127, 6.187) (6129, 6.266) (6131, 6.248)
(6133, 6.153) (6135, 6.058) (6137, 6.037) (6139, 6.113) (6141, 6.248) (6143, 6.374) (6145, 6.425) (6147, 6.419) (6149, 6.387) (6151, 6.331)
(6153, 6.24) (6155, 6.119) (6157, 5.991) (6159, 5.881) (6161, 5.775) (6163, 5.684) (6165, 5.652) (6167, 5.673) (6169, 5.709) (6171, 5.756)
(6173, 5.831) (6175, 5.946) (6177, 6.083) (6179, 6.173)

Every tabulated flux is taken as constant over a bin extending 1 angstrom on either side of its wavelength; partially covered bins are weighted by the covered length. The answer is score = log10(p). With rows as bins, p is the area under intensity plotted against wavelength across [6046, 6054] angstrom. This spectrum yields 1.72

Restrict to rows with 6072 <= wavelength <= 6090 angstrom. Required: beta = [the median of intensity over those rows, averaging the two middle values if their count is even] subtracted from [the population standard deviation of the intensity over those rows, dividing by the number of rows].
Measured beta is -6.03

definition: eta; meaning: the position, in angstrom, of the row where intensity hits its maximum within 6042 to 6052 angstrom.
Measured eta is 6051 angstrom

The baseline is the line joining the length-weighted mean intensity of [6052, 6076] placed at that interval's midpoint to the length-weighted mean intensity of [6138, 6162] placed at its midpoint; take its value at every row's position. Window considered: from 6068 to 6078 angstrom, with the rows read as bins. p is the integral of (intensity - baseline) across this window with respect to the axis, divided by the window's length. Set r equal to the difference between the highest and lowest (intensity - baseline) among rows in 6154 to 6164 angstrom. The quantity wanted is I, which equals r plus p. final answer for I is 0.53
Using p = 0.11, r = 0.41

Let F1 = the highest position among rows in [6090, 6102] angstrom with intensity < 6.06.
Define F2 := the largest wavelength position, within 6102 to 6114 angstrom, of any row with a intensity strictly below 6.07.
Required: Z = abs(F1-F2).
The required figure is 4 angstrom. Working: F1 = 6101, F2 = 6105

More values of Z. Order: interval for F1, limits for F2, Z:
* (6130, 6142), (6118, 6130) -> 14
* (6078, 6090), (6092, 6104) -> 18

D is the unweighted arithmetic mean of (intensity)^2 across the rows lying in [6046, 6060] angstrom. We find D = 43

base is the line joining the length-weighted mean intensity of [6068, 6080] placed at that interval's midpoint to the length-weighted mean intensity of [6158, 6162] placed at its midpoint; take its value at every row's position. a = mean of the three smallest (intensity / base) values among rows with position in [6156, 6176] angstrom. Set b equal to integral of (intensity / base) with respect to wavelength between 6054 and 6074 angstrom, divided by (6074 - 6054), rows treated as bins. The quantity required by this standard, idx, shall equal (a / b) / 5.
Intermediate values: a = 0.98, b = 0.970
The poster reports 0.202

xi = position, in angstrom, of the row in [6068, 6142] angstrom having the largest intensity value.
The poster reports 6075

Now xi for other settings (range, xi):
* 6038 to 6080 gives 6051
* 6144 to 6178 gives 6145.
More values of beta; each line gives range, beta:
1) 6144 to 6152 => -6.37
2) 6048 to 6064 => -6.35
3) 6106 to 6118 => -6.10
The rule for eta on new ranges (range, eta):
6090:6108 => 6093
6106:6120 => 6111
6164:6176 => 6175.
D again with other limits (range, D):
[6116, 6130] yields 37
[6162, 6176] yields 33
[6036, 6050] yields 41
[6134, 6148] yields 39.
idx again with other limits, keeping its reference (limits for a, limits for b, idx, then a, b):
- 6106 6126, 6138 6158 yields 0.184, 0.97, 1.058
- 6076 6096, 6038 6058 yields 0.196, 0.95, 0.968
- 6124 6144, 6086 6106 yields 0.207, 1.00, 0.968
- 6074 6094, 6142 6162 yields 0.181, 0.95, 1.051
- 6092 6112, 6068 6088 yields 0.196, 0.96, 0.982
